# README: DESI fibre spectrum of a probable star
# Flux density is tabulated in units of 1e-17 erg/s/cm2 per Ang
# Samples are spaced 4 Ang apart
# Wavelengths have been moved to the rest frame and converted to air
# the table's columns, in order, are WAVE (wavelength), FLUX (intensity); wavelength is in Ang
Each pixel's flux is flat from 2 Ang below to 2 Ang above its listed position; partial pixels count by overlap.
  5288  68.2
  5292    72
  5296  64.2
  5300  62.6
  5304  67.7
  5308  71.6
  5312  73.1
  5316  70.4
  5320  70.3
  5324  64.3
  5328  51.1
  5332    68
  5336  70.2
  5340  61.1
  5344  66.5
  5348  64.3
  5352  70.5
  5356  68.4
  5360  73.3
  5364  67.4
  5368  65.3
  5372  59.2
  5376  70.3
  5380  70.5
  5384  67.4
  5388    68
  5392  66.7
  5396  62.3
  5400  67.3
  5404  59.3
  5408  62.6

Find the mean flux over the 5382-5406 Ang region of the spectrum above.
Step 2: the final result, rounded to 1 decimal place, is 65.2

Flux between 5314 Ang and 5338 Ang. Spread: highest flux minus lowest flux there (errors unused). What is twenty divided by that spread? 1.0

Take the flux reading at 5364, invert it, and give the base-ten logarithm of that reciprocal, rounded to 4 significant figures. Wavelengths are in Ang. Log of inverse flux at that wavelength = -1.829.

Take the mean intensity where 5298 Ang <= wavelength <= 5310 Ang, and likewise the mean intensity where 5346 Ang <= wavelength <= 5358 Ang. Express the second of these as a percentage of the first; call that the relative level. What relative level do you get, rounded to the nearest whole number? 101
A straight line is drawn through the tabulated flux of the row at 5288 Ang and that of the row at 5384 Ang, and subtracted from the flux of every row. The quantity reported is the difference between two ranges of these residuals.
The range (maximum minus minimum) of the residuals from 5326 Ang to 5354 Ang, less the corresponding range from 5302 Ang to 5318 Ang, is 14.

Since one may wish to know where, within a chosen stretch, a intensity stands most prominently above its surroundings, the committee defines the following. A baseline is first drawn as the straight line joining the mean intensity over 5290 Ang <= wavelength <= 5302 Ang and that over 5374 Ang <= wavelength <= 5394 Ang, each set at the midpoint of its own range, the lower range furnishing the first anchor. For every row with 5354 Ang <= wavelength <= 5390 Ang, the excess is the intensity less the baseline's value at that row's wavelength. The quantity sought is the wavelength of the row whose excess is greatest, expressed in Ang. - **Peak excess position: 5360 Ang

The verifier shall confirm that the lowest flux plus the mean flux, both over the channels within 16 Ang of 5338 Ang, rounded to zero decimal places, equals 116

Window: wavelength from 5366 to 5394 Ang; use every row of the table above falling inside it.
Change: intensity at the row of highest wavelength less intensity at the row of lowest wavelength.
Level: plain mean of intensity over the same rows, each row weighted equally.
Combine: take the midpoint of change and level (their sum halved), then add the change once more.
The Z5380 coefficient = 35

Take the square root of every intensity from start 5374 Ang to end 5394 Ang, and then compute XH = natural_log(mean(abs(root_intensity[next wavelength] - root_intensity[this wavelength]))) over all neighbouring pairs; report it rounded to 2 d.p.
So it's -2.54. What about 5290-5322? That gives -1.63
